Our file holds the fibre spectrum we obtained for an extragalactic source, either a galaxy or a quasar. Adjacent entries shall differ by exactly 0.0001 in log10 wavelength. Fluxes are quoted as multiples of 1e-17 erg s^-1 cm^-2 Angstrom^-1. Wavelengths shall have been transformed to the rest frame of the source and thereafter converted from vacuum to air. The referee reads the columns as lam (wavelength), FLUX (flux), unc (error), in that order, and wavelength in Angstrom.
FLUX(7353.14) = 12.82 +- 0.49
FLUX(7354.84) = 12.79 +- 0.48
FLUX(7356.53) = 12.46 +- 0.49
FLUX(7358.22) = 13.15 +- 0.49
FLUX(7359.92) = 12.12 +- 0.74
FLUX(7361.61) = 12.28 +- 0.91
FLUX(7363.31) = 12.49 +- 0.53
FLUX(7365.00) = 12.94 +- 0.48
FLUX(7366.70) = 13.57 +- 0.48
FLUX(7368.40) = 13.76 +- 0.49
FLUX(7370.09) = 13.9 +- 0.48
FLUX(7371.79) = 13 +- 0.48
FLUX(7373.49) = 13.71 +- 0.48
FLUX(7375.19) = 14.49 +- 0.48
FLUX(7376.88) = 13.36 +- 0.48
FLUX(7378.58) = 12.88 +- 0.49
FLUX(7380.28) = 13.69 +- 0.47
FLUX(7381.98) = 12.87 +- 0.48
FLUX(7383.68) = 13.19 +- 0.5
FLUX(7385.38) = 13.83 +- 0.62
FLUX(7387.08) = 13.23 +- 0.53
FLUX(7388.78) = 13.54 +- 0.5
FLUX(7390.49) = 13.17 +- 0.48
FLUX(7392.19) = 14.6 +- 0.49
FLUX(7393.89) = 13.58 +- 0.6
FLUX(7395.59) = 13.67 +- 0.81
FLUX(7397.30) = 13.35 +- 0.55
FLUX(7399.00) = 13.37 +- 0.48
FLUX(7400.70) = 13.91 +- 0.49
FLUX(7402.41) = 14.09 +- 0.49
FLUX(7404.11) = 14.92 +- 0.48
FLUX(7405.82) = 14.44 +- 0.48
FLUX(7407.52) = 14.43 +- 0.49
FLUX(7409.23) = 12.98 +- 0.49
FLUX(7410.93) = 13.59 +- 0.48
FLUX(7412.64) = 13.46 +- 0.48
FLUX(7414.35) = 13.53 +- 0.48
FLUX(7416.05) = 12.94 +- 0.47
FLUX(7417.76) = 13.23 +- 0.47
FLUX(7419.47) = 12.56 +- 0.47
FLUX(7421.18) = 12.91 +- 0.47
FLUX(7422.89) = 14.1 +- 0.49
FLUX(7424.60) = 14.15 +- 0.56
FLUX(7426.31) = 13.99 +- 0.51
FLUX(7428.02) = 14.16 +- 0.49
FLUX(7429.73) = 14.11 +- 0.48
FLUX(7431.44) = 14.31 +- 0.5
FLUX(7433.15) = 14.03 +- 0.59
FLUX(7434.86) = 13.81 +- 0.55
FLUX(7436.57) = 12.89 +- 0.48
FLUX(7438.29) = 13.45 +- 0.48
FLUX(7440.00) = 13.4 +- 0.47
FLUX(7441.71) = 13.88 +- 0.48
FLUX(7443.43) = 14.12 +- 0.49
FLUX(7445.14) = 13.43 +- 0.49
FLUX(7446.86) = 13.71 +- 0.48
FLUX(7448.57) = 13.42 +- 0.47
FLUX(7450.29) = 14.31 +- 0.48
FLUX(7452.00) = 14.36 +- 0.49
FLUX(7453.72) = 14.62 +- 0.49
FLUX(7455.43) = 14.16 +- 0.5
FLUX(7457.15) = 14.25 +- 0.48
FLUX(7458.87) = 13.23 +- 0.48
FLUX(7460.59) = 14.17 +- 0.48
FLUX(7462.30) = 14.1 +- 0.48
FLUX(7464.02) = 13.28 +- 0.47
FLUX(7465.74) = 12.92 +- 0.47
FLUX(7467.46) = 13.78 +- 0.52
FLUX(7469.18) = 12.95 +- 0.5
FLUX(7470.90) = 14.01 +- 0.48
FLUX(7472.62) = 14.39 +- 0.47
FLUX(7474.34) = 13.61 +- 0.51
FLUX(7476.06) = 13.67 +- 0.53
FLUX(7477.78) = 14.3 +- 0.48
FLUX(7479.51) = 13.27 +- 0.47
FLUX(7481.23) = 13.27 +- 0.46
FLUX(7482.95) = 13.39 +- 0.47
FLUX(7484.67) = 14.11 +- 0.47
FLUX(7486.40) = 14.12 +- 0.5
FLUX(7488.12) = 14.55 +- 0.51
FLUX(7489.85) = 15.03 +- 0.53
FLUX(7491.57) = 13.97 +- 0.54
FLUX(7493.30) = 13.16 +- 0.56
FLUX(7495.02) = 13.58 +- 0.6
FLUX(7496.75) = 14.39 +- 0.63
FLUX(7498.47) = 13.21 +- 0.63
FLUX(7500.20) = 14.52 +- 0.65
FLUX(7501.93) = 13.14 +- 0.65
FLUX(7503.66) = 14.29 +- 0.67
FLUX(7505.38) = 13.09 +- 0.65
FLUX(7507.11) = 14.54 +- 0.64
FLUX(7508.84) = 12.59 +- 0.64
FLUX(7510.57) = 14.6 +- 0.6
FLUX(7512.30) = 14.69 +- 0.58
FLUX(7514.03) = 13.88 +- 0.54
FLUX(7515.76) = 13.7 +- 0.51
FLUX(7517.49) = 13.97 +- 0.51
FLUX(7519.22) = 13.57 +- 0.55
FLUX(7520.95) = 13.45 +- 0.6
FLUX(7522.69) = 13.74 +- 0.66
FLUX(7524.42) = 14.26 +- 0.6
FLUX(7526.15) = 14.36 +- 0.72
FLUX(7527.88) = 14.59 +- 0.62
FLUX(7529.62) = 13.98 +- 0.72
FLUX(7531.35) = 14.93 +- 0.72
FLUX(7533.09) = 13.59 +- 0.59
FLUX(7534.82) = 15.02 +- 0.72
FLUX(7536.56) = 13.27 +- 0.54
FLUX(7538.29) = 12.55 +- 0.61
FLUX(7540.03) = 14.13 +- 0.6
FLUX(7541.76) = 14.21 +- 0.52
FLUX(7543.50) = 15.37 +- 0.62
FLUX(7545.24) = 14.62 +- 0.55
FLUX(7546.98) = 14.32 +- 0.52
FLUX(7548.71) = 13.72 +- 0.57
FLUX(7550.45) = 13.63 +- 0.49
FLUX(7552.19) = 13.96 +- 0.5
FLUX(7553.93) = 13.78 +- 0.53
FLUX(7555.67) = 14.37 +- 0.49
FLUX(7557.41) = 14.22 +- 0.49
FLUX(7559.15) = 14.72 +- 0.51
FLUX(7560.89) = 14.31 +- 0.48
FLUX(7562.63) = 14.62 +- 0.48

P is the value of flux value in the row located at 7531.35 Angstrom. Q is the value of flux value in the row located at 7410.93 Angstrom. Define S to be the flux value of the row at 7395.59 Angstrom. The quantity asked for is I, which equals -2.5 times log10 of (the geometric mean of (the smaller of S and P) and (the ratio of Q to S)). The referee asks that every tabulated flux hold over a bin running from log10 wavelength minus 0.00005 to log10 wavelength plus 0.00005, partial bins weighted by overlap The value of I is -1.42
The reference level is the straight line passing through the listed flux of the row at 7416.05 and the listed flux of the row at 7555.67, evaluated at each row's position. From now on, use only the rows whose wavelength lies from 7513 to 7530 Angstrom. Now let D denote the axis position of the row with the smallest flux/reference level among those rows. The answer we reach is 7520.95 Angstrom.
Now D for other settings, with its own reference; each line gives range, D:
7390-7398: 7390.49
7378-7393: 7381.98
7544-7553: 7550.45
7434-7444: 7436.57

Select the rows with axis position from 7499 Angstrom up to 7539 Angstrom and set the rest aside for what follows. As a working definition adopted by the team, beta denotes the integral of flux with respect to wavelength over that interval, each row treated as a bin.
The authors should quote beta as 557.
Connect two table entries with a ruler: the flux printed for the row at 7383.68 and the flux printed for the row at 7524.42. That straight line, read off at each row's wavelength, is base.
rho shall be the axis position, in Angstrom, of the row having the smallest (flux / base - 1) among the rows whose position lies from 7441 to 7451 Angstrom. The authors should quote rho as 7448.57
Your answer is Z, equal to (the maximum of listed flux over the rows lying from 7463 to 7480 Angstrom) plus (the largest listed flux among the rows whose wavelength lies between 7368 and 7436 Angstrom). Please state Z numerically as 29.3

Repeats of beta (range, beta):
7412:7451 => 532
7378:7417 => 531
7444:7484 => 551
